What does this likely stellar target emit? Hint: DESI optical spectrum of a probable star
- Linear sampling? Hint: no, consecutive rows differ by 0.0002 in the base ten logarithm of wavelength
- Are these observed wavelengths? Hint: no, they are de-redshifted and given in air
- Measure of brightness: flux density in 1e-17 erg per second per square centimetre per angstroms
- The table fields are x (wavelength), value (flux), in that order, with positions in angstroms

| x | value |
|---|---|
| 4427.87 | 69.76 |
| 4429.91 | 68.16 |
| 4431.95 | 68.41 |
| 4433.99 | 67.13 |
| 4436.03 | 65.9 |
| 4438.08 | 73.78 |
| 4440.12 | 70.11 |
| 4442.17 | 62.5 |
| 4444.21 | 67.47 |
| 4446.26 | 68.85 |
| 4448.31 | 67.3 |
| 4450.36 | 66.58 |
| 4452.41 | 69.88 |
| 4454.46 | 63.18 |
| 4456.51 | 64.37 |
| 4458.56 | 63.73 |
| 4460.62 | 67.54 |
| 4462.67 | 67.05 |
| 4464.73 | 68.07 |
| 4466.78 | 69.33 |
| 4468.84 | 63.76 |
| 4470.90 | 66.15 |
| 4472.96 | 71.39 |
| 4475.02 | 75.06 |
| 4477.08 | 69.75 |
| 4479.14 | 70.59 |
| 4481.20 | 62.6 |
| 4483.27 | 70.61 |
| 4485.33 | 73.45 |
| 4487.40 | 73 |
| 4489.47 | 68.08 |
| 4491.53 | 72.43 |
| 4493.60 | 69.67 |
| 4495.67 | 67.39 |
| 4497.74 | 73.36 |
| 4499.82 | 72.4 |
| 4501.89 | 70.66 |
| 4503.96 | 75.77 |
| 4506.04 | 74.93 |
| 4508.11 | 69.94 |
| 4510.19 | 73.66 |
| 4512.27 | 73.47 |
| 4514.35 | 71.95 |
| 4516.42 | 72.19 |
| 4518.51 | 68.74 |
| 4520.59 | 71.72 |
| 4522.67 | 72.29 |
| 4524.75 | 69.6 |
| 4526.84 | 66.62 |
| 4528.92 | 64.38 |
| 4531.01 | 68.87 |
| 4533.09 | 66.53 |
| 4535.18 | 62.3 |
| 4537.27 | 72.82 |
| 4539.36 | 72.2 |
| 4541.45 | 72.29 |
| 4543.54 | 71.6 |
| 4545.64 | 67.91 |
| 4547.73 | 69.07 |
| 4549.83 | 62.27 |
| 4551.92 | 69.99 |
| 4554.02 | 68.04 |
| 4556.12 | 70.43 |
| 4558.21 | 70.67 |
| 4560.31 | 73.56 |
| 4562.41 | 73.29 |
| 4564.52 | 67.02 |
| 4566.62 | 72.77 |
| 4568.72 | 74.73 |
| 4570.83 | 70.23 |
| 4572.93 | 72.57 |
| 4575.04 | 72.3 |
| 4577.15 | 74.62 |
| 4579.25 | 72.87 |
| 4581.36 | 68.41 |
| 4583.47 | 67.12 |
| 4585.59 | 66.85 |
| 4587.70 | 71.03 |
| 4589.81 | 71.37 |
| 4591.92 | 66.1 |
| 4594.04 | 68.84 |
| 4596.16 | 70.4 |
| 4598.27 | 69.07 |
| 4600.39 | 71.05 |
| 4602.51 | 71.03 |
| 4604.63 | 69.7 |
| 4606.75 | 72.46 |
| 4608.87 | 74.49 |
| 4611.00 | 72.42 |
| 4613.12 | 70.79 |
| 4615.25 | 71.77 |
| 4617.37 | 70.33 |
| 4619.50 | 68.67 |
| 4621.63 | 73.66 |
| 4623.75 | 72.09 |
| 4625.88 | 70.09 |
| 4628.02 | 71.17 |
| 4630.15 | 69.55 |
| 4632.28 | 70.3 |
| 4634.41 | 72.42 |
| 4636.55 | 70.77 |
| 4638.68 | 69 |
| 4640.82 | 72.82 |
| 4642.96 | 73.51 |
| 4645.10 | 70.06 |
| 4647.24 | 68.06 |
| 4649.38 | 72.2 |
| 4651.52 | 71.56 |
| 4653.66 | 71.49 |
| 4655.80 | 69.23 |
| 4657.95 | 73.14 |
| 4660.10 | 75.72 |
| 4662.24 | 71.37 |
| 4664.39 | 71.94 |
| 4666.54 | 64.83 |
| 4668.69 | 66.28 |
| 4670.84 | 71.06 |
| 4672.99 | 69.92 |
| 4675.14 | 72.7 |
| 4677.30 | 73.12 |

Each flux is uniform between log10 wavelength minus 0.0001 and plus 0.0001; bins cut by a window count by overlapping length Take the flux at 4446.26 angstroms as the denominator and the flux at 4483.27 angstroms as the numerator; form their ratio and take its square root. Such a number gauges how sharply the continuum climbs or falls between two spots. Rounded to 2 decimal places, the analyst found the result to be 1.01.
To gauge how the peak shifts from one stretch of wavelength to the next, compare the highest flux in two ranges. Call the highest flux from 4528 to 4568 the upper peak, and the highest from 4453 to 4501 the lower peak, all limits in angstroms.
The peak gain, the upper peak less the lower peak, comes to -1.5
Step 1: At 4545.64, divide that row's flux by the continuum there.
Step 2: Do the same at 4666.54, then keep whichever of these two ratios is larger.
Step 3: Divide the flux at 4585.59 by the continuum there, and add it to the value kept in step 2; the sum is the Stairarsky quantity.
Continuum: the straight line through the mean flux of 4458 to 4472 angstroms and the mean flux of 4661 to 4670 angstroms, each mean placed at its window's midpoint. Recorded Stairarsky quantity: 1.99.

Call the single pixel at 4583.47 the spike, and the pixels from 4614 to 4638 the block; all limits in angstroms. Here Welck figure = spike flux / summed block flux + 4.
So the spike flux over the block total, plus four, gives 4.09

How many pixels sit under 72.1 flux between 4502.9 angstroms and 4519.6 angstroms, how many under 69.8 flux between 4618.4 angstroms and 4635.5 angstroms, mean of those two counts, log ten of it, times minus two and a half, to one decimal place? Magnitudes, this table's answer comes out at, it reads -1.0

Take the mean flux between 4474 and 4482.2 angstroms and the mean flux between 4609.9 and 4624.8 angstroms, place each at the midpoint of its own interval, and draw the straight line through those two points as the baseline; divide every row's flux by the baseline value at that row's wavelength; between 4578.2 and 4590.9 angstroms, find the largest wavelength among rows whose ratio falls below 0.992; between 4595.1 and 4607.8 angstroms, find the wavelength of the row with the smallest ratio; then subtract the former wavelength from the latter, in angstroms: 12.7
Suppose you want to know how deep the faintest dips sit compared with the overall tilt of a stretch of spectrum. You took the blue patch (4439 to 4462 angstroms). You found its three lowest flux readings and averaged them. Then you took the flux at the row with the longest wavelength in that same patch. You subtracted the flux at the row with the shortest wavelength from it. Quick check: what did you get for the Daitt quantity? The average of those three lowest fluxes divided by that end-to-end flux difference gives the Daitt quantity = -25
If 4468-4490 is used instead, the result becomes 15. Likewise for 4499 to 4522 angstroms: -103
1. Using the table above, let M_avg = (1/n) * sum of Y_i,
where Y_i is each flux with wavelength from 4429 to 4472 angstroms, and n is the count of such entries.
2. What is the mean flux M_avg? 67.1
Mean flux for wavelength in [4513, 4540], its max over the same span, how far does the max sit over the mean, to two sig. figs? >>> 3.6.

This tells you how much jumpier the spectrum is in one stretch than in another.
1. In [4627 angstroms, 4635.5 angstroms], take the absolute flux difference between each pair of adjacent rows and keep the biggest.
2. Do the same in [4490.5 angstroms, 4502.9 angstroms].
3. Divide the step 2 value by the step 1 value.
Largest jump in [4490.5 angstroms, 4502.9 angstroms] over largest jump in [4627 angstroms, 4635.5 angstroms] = 2.8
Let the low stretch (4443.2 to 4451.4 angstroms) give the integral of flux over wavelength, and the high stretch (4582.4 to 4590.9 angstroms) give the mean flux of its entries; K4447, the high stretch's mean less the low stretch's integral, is -484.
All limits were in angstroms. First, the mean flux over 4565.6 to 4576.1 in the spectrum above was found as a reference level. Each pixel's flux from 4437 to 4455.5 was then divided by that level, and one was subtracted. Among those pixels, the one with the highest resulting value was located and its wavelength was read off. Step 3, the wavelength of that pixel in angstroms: 4438.08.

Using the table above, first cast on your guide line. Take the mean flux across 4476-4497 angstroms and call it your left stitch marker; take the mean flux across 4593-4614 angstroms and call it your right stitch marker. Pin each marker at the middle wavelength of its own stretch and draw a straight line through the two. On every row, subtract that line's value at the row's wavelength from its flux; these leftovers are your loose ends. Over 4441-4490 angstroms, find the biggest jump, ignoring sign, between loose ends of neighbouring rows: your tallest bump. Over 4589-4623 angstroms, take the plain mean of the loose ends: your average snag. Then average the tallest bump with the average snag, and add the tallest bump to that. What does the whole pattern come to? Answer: 11.9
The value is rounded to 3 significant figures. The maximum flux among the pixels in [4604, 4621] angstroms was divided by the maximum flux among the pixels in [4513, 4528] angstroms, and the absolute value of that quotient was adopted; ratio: 1.03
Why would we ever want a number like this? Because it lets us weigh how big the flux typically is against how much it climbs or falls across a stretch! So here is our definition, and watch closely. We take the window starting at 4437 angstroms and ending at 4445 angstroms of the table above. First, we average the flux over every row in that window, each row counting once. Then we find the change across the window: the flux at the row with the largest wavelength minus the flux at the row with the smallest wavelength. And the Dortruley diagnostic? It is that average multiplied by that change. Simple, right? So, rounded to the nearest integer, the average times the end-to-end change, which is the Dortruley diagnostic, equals -432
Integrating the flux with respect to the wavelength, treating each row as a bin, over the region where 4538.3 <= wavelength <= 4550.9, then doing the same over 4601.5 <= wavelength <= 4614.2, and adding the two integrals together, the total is 1784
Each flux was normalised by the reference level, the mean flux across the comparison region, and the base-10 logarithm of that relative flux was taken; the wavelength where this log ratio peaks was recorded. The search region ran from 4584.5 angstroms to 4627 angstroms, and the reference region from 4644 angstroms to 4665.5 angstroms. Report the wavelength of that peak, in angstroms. 4608.87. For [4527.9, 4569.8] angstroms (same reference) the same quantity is 4568.72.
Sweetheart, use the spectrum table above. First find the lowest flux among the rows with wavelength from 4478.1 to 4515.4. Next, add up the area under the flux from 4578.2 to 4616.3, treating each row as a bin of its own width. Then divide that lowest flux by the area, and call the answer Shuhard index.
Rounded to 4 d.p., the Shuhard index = 0.0234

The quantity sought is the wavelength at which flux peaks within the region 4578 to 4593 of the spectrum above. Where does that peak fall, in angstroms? 4579.25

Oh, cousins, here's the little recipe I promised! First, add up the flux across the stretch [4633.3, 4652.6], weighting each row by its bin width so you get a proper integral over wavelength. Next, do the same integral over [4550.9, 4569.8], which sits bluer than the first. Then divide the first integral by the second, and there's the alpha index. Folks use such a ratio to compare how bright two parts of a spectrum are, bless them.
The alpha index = 1.02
